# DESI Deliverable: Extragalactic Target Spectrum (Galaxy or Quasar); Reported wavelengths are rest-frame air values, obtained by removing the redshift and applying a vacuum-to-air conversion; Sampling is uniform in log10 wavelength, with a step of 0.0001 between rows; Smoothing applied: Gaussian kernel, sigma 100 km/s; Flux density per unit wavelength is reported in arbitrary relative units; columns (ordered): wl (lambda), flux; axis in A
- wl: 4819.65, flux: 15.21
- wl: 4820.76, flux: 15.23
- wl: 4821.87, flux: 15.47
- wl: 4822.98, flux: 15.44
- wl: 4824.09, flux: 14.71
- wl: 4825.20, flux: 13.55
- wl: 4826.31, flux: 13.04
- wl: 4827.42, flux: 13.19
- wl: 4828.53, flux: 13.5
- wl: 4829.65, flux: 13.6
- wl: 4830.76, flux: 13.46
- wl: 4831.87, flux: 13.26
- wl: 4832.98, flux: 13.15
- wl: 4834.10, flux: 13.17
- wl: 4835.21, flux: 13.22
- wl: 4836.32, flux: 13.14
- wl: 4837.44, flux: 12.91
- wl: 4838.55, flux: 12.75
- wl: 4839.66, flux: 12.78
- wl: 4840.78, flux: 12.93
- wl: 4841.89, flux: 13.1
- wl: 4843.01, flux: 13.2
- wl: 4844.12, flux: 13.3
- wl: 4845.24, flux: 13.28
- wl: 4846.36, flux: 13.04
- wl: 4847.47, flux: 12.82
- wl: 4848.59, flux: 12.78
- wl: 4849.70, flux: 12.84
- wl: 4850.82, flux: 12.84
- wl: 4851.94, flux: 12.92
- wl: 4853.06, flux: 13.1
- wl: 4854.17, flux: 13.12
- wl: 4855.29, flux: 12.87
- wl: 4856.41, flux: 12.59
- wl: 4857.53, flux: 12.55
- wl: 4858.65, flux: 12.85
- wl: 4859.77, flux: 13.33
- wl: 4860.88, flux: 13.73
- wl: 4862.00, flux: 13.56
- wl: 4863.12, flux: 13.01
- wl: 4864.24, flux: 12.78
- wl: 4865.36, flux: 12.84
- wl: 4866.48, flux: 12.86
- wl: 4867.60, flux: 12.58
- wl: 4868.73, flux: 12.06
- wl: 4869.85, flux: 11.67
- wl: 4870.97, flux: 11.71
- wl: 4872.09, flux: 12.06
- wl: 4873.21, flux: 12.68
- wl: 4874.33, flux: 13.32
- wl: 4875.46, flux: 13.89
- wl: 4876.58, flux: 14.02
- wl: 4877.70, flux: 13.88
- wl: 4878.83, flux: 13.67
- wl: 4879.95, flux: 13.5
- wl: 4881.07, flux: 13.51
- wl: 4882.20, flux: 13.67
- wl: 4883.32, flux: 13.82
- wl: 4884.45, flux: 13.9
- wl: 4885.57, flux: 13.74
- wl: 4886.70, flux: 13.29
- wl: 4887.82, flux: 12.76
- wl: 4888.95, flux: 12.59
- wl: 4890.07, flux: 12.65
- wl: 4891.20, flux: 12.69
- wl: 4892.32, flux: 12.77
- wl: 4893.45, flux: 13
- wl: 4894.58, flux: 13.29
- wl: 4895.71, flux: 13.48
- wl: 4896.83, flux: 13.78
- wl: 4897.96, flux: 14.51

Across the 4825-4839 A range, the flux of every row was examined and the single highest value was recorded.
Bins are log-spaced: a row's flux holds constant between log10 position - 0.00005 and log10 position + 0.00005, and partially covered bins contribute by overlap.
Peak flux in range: 13.6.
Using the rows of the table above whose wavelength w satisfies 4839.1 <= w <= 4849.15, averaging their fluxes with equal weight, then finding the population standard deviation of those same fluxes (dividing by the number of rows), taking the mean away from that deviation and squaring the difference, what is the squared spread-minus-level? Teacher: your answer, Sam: 165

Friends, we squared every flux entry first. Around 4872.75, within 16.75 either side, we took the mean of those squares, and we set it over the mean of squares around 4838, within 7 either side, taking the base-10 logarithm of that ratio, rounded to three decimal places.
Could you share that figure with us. 0.001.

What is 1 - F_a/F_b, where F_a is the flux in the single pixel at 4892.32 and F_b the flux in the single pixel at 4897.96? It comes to 0.12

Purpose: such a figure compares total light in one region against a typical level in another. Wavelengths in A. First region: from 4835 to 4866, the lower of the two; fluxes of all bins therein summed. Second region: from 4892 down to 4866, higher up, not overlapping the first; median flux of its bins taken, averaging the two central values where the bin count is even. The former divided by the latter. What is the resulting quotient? 27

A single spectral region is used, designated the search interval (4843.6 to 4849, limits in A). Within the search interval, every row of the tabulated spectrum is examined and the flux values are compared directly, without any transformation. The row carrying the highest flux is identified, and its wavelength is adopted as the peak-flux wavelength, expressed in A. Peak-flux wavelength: 4844.12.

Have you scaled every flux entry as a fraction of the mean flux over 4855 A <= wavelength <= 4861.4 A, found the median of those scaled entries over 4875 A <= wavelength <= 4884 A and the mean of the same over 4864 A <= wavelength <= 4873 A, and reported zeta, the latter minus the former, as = -0.11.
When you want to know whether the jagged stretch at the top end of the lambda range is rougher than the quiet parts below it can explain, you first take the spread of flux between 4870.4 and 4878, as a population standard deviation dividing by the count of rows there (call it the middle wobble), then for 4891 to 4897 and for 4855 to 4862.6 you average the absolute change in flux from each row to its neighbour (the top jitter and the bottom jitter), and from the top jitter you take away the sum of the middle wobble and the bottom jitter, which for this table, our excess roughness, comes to -0.93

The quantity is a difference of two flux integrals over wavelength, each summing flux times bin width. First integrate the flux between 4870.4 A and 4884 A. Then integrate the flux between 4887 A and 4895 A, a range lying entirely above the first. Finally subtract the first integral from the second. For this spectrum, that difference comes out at -78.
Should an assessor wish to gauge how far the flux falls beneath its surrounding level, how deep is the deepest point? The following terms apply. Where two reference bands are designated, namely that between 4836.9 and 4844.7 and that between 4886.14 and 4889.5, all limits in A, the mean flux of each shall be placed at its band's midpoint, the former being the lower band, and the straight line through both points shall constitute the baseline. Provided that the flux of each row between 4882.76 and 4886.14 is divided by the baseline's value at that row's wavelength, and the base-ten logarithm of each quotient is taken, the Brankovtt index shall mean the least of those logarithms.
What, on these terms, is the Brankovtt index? 0.028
